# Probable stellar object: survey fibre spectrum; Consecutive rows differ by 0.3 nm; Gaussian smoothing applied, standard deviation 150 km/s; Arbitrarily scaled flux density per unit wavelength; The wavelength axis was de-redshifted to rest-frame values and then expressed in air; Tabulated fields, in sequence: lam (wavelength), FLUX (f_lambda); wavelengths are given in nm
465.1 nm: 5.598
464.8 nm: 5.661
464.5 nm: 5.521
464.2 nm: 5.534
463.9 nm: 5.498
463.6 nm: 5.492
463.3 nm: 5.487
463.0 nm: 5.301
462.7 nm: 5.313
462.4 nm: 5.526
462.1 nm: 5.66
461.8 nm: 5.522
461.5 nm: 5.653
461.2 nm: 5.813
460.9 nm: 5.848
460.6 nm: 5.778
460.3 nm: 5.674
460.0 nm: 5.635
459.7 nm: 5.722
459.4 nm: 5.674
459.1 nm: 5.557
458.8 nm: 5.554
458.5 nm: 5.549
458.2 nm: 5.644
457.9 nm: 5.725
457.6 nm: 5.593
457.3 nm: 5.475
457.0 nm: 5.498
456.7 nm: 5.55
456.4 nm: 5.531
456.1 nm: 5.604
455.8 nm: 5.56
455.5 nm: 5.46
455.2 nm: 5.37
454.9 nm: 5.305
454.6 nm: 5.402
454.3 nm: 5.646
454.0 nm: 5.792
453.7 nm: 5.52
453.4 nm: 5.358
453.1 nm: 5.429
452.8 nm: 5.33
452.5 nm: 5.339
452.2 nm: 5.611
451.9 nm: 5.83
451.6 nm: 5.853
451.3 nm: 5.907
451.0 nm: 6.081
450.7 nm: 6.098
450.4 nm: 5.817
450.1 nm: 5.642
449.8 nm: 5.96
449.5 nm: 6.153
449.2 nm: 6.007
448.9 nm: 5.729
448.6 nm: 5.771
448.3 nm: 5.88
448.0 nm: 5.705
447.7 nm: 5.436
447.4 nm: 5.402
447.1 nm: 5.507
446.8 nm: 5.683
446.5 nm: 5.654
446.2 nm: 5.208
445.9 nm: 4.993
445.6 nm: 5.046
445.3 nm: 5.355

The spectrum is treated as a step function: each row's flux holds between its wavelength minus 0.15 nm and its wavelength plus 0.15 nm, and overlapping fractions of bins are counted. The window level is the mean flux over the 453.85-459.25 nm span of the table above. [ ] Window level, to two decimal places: 5.55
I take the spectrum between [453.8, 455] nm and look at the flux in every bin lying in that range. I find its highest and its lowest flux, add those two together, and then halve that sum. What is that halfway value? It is 5.55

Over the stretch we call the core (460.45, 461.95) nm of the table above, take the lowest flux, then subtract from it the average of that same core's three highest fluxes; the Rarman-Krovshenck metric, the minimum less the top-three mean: -0.29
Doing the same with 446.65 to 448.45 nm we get -0.35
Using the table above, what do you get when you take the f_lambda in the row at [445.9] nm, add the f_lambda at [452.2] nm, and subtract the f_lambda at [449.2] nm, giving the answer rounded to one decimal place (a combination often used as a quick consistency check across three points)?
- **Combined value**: 4.6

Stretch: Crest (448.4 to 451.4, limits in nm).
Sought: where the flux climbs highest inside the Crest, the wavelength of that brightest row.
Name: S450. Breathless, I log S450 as 449.5 nm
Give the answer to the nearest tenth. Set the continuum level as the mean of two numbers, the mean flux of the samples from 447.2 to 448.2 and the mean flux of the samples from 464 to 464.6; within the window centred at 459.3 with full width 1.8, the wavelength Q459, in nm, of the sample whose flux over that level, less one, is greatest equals 459.7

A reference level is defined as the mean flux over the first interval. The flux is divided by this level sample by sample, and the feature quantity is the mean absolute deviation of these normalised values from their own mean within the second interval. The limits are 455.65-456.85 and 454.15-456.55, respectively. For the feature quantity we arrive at 0.018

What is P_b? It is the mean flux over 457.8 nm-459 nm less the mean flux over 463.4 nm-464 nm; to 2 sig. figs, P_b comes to 0.12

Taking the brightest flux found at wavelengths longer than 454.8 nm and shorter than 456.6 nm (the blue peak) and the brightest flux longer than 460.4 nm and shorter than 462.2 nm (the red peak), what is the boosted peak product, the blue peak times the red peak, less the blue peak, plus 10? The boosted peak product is 37.2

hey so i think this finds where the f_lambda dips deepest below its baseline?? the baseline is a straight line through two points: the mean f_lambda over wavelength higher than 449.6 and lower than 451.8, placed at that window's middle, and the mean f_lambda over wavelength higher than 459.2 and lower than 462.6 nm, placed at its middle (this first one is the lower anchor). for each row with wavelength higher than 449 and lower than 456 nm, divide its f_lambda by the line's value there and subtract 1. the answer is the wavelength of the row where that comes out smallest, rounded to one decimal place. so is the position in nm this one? 452.8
